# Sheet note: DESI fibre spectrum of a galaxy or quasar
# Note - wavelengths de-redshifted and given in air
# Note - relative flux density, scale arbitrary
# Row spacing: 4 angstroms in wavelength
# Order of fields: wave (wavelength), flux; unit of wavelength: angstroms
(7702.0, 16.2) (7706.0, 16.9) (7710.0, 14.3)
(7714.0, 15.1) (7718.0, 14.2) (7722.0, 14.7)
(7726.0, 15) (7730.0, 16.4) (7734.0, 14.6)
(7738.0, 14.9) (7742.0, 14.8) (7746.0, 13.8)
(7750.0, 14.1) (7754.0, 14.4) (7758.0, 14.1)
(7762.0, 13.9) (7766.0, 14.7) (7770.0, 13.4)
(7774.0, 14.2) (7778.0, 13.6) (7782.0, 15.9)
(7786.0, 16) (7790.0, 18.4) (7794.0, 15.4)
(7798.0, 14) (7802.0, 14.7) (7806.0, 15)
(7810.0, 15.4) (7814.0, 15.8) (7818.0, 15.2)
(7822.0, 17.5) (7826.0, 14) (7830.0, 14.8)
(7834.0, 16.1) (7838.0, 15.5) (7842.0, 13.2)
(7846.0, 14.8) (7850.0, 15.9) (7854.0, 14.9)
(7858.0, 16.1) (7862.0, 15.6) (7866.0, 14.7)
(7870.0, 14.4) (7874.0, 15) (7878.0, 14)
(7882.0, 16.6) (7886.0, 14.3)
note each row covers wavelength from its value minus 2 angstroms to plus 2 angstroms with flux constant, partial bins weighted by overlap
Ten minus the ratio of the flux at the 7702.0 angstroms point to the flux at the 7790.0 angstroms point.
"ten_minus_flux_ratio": 9.12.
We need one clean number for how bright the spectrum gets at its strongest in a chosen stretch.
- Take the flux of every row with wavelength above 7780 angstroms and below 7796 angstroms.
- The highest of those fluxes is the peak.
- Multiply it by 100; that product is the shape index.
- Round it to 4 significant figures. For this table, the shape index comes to 1840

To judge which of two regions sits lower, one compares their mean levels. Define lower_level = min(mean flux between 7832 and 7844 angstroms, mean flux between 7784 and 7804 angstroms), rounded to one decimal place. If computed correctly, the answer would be 14.9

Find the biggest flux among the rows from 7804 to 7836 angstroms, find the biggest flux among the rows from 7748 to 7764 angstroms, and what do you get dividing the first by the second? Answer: 1.22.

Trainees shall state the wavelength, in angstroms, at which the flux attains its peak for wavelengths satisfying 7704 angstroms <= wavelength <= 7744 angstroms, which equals 7706.0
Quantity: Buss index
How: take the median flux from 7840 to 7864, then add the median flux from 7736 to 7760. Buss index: 29.5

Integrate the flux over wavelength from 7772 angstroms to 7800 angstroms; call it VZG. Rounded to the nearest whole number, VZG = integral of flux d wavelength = 430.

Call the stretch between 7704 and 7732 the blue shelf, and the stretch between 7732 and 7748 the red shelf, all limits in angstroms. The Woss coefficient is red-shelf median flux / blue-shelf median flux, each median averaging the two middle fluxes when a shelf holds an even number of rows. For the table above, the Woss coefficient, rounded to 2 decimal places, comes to 0.98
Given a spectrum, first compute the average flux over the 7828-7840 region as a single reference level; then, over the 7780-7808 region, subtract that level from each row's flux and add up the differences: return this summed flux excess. 1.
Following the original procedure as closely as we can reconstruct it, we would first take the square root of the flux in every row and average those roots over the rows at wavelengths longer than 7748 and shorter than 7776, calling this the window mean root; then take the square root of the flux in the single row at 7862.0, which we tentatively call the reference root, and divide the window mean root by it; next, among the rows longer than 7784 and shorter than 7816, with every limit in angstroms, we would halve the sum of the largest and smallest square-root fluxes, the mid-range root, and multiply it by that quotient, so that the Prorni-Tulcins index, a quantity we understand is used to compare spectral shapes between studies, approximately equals 3.82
